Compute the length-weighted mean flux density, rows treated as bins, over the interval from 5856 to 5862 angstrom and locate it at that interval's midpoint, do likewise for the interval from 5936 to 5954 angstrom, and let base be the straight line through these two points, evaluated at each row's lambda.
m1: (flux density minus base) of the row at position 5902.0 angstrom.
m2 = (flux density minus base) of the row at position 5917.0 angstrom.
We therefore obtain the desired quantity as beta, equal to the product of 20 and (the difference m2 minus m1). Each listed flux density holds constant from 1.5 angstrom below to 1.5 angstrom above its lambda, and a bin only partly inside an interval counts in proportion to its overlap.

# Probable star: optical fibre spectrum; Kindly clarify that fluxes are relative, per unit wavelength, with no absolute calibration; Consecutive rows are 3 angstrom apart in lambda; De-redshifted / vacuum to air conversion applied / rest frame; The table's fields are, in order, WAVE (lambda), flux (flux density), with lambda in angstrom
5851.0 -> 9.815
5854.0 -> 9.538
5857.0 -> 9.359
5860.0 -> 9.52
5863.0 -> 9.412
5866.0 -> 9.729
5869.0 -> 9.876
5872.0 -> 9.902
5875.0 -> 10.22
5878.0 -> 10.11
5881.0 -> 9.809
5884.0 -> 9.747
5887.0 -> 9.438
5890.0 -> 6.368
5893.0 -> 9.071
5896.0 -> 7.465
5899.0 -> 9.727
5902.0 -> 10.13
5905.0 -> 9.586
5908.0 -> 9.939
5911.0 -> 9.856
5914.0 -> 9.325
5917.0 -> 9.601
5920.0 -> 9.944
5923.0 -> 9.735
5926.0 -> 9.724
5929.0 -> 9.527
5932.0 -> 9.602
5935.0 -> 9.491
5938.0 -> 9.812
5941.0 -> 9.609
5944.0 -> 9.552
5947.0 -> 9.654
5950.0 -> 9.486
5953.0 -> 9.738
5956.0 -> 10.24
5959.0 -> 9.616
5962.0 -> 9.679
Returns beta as -11.2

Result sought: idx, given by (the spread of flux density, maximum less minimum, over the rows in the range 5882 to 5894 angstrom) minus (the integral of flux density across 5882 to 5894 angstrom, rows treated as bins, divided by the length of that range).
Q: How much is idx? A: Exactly -5.3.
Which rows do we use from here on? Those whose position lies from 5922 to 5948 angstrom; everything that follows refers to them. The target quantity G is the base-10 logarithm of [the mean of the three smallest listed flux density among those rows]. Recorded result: 0.979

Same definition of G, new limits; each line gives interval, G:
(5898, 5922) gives 0.978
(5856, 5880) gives 0.975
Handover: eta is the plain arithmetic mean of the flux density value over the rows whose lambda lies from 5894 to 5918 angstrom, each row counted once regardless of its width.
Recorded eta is 9.45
